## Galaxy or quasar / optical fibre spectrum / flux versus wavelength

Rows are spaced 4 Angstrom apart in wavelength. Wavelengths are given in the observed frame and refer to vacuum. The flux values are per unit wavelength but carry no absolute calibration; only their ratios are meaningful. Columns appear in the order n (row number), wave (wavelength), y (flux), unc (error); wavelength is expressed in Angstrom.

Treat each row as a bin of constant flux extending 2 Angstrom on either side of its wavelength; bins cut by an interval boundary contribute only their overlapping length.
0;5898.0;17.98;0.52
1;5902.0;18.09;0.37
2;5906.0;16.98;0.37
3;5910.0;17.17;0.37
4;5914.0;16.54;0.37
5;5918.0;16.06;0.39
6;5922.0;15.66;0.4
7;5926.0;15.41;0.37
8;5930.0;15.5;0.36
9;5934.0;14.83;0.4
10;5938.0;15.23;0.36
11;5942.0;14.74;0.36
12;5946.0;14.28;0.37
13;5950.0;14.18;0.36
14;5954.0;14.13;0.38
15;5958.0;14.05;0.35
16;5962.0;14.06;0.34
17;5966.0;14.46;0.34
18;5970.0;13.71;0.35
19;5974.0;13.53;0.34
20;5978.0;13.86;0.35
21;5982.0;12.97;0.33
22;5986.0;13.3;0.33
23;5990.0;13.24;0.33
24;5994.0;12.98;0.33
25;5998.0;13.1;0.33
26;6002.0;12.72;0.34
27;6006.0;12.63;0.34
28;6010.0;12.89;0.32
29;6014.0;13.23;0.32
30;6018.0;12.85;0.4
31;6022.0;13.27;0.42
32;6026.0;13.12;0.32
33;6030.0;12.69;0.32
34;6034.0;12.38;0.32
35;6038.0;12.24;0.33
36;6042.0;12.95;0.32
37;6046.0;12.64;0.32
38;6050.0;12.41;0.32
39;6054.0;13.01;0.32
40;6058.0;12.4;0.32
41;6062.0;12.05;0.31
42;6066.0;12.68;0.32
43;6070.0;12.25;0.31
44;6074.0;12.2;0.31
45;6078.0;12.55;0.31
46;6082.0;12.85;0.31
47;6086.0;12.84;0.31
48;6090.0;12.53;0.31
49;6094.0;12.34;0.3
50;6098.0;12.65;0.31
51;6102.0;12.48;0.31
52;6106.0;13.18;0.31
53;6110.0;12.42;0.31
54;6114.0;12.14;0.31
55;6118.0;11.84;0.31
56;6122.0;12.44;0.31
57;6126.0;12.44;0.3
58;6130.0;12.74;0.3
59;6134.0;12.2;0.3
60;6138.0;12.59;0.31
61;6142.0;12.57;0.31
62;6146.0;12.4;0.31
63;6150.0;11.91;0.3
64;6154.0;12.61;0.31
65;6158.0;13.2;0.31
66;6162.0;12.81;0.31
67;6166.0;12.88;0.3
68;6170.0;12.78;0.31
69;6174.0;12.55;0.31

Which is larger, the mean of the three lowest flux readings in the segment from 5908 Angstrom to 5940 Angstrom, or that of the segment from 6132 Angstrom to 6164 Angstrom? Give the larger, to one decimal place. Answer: 15.2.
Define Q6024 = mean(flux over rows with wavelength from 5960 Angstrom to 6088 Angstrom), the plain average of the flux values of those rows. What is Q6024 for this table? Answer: 12.9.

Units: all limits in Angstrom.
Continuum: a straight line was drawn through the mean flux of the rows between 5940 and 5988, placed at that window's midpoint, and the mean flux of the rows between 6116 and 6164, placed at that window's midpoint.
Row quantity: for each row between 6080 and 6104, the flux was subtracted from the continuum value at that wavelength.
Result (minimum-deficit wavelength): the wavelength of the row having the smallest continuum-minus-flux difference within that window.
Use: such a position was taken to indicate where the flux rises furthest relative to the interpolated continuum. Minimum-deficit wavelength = 6086.0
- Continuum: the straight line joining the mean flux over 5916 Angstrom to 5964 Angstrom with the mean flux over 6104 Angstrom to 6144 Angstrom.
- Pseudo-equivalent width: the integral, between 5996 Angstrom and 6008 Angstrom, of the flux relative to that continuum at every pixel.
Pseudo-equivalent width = 11.0 Angstrom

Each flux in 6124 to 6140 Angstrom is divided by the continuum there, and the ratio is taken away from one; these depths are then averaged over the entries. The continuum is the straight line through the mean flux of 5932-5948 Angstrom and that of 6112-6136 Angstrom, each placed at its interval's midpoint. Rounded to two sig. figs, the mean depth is -0.025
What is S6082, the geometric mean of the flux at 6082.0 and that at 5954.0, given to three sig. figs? 13.5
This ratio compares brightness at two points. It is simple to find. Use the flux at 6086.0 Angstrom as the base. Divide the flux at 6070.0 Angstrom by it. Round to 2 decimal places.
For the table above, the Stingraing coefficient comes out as 0.95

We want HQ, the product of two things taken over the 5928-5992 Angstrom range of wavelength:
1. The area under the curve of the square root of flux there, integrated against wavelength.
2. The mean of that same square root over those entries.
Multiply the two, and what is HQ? 904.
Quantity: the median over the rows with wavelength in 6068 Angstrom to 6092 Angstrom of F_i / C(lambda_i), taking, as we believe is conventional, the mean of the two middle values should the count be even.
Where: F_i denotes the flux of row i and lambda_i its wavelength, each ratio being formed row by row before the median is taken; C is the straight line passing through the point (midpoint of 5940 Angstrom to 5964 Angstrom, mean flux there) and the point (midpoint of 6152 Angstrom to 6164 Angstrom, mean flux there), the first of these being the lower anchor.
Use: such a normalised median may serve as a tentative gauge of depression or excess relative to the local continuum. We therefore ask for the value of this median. 0.94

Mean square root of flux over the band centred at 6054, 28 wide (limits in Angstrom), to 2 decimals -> 3.55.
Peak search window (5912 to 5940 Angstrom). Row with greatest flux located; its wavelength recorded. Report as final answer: 5914.0 Angstrom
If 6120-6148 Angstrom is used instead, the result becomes 6130.0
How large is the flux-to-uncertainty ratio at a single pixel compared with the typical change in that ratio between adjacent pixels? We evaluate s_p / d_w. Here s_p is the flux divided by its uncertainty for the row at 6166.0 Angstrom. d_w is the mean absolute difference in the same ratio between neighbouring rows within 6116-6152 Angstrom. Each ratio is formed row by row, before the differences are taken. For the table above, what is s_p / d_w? 49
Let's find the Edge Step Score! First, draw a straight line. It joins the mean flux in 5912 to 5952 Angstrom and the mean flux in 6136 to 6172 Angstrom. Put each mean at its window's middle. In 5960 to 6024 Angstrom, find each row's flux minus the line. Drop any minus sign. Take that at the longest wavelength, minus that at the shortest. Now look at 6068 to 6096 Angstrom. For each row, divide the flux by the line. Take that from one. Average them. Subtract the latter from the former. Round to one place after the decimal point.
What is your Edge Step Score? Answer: 0.0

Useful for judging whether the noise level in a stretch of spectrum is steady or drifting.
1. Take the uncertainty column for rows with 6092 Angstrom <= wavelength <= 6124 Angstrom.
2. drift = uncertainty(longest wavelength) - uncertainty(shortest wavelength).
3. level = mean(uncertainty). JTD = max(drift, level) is 0.309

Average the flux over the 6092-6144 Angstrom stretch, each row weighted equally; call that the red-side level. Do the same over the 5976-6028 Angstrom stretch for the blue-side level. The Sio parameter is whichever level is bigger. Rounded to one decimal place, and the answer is 13.1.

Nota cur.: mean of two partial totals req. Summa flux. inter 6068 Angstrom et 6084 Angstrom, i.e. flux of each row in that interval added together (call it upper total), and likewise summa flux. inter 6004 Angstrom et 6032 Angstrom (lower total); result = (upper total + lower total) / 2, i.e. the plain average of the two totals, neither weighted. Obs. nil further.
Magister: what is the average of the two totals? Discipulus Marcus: 70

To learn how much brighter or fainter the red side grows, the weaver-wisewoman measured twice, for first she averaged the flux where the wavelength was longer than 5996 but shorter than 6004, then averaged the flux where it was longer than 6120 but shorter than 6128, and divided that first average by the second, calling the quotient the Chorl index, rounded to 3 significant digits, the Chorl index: 1.04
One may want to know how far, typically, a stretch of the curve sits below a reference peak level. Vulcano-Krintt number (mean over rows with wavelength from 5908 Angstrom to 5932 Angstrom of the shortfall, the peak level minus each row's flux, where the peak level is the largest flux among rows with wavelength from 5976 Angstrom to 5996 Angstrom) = -2.20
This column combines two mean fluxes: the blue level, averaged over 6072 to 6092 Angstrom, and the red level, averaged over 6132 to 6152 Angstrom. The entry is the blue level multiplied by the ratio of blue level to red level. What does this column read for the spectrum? 12.9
